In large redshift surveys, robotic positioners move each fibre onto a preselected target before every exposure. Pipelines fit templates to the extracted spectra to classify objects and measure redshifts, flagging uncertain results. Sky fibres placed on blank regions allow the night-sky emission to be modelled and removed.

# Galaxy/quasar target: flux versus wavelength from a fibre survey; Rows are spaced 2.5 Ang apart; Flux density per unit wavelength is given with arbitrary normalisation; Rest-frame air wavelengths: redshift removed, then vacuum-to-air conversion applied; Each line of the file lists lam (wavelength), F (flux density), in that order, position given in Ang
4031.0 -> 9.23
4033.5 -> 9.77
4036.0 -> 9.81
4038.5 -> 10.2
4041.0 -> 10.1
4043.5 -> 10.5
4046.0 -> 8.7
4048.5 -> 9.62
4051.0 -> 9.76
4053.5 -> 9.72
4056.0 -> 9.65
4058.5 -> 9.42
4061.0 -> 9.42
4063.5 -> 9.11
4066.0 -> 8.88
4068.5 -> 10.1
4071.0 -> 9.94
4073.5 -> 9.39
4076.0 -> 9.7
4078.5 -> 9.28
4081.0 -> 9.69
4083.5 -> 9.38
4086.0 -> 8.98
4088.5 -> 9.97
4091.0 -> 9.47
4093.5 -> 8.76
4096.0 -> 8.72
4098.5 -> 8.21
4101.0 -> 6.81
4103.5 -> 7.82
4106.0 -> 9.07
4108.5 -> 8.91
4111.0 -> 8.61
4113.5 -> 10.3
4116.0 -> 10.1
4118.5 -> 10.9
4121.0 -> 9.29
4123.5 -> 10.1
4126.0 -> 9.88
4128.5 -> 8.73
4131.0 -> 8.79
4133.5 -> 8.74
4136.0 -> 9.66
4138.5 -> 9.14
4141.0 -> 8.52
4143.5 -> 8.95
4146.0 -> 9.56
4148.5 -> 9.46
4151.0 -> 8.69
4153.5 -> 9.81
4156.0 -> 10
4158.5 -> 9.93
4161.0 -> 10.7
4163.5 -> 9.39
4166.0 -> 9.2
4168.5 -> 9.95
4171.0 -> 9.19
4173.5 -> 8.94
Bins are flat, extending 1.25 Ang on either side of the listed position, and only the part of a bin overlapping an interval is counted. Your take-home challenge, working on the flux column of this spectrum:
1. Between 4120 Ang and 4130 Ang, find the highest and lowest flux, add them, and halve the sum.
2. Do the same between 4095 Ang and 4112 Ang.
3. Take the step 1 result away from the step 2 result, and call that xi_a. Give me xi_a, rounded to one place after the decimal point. -1.5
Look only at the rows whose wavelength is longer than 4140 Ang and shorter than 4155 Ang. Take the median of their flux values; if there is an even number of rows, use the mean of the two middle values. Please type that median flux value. 9.2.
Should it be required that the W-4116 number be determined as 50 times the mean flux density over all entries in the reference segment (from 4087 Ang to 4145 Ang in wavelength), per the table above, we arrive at 455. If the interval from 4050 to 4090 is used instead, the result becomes 476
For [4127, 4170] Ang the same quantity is 468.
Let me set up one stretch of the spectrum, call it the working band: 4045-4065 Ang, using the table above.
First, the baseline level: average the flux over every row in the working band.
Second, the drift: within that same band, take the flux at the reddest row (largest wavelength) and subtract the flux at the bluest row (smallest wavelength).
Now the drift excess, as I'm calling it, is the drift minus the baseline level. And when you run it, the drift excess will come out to -9.0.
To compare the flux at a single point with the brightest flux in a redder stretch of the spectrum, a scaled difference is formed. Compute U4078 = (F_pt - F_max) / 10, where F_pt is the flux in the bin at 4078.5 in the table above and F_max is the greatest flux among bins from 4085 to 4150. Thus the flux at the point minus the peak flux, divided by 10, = -0.16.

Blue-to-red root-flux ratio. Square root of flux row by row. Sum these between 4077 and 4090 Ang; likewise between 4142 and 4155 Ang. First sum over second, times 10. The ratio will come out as 10.1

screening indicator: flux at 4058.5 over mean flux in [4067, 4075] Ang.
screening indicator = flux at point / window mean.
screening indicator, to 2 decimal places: 0.96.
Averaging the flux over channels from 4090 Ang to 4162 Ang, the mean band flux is 9.2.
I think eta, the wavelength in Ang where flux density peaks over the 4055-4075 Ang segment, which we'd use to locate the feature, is 4068.5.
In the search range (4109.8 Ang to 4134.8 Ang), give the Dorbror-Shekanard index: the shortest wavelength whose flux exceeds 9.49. 4113.5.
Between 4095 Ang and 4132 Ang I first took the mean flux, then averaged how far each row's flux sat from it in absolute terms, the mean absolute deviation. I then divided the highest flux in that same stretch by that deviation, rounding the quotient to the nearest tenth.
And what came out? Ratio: 13.5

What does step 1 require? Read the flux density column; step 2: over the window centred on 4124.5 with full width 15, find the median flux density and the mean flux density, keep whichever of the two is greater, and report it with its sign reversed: -9.6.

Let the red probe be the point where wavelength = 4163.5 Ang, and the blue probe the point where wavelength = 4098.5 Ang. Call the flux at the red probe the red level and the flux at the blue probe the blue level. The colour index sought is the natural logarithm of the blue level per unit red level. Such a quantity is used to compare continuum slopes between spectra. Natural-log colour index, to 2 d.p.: -0.13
